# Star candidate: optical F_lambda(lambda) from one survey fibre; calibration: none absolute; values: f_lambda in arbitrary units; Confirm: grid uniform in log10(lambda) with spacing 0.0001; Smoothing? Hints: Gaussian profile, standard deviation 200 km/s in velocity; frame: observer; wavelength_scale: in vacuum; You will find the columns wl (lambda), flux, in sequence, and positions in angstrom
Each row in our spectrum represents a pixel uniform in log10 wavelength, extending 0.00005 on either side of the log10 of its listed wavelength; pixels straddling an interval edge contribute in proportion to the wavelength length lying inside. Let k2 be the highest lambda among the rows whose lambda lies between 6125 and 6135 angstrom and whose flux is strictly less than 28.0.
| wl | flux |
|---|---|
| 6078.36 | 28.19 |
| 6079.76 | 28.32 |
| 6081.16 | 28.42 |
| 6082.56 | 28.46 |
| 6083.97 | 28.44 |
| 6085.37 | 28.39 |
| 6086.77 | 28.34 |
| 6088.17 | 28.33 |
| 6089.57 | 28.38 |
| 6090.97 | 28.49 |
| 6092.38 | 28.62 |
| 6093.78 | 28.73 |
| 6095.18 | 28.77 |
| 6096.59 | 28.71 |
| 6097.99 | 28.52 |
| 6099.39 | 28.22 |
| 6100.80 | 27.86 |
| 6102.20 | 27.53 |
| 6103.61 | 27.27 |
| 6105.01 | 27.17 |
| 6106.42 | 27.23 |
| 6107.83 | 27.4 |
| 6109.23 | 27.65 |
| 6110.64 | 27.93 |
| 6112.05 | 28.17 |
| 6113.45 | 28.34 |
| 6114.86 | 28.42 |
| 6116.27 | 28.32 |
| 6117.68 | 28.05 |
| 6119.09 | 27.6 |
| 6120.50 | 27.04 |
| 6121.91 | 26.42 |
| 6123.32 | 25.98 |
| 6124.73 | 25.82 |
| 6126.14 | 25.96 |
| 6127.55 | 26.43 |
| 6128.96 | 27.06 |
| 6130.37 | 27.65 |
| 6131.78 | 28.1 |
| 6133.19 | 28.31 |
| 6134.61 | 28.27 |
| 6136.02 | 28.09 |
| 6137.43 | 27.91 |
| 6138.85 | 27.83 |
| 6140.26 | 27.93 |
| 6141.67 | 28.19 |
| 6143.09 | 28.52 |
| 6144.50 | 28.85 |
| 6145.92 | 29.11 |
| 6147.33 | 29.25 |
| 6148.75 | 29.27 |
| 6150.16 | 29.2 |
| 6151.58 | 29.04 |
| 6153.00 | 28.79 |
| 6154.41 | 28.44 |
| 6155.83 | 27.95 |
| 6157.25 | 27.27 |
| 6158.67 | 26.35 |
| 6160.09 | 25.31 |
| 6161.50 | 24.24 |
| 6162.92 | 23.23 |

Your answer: 6130.37 angstrom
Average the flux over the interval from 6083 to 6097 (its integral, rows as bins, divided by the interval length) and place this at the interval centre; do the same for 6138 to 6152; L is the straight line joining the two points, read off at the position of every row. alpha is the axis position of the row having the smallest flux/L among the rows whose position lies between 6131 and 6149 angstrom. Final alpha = 6138.85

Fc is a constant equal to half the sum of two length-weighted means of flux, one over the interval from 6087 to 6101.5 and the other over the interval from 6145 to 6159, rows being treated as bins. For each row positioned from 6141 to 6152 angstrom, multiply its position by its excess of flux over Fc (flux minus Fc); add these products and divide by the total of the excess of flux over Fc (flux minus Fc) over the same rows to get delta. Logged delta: 6148.8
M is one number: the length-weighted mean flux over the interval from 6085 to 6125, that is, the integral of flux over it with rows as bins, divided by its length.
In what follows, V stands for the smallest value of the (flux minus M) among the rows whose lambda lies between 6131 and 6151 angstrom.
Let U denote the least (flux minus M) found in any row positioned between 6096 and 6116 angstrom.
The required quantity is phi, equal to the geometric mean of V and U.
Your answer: 0.16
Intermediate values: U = -0.7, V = -0.04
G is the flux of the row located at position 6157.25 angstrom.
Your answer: 27.27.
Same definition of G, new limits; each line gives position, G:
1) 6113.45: 28.34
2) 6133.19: 28.31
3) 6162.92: 23.23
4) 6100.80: 27.86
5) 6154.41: 28.44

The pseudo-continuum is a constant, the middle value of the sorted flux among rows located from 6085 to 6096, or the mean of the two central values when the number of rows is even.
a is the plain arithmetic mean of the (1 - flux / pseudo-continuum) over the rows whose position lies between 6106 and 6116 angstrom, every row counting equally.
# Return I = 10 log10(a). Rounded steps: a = 0.020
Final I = -17.0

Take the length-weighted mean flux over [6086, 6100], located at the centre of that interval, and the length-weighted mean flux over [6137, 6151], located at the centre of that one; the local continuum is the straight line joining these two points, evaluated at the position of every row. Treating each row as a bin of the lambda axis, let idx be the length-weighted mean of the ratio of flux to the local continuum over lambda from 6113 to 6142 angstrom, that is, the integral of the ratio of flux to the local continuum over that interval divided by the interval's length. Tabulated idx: 0.96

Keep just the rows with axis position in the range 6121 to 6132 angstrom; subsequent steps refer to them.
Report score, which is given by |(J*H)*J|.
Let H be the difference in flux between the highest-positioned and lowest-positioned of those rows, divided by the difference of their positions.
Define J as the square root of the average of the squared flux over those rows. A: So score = 121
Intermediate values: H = 0.2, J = 26.7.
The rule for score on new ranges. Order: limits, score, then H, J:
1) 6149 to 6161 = 303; -0.4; 27.8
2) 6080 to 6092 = 6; 0.0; 28.4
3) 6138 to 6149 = 119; 0.1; 28.6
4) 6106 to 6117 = 86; 0.1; 27.9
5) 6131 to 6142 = 7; 0.0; 28.1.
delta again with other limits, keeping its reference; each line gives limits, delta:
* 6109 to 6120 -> 6114.0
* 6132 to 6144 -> 6138.0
